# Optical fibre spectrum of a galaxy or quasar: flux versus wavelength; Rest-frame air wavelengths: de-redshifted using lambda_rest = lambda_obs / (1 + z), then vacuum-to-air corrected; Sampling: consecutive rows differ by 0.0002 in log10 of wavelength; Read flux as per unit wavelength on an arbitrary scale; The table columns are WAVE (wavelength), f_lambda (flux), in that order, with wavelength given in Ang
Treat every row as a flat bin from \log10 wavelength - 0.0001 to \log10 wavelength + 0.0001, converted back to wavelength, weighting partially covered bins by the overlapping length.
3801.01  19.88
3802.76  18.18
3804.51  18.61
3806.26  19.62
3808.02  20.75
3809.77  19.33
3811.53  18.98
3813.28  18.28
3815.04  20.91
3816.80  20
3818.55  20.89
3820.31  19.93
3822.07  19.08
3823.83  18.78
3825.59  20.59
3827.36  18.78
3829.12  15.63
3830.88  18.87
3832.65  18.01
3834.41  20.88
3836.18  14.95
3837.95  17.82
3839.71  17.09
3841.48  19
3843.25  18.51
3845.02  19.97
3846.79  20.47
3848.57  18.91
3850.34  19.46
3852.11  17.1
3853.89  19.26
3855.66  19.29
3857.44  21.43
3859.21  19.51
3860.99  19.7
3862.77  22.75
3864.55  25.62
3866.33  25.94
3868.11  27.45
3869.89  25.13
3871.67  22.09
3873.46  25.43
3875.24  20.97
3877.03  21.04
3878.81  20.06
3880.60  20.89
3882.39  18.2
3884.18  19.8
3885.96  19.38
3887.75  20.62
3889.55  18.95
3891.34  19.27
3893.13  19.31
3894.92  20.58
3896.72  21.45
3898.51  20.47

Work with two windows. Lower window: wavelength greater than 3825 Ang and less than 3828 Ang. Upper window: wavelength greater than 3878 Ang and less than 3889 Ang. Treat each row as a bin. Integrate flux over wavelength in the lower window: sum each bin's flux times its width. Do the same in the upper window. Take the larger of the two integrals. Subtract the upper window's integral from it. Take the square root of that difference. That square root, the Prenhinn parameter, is 0.0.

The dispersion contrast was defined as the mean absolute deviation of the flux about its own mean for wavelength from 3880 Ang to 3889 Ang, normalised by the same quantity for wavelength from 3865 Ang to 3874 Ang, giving 0.62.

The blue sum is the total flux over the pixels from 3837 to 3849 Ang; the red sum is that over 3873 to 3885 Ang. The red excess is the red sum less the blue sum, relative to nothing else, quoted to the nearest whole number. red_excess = 15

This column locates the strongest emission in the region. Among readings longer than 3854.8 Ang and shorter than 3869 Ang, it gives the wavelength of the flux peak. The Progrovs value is 3868.11 Ang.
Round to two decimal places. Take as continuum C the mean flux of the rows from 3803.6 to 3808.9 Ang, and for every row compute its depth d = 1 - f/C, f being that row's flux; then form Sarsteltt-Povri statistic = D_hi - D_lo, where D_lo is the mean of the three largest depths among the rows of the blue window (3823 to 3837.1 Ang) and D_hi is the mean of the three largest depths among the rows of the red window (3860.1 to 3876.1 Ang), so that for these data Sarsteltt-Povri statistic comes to -0.24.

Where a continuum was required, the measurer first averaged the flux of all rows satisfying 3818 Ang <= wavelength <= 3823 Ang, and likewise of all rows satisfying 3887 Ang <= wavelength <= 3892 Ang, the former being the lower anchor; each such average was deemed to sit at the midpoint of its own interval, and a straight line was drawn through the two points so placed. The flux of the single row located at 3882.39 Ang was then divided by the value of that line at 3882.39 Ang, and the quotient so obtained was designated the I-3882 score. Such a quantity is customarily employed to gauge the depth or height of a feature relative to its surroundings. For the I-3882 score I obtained 0.93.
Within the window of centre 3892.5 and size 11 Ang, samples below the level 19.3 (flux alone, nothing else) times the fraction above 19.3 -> 1.3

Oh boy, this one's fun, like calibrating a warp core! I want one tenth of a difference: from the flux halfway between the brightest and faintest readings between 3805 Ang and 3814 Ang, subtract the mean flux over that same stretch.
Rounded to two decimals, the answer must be 0.01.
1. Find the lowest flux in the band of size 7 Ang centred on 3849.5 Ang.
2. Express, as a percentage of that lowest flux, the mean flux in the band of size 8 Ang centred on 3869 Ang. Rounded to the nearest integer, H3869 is 147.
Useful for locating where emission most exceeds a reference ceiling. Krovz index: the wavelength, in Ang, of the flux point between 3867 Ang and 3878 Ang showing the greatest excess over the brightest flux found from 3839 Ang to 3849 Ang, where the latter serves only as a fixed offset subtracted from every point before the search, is 3868.11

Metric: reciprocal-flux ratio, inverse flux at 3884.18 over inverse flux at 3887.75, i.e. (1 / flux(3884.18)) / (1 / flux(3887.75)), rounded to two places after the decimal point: 1.04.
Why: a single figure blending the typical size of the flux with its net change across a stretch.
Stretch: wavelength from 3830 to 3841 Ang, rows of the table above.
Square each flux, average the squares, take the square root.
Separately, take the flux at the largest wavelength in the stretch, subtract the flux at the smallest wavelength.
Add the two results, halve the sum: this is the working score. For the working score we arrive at 8.1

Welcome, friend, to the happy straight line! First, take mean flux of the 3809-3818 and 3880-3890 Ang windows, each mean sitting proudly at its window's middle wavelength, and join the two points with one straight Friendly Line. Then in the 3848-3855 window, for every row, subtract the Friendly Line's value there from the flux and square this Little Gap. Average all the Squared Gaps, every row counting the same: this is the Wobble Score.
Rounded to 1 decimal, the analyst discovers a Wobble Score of 1.7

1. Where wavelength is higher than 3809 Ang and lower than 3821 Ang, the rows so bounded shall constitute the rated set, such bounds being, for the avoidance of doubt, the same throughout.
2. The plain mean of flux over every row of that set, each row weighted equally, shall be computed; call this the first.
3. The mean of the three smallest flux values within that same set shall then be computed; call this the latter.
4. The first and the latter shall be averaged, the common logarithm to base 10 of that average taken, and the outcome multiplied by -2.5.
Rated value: -3.215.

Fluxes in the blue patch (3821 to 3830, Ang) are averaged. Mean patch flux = 18.6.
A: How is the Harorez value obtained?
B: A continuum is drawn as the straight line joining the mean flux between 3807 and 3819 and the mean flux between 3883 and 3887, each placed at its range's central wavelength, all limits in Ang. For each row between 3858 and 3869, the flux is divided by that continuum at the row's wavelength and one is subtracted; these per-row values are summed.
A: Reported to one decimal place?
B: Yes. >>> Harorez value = 1.2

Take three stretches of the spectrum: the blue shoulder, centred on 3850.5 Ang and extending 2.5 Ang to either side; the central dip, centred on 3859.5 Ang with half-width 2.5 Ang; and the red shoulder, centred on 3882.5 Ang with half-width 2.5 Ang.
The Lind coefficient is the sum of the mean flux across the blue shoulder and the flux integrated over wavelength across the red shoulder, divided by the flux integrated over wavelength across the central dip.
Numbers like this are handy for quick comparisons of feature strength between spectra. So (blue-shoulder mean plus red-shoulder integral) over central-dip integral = 1.15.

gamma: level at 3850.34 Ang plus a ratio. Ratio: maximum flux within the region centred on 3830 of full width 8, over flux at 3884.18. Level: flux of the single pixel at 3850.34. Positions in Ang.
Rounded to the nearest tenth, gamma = 20.4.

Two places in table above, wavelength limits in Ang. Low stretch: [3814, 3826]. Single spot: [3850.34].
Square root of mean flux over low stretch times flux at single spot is 19.7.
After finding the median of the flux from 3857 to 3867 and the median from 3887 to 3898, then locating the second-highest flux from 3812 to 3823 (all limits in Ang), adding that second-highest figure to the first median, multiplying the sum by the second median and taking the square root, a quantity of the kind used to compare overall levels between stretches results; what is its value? 29.3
